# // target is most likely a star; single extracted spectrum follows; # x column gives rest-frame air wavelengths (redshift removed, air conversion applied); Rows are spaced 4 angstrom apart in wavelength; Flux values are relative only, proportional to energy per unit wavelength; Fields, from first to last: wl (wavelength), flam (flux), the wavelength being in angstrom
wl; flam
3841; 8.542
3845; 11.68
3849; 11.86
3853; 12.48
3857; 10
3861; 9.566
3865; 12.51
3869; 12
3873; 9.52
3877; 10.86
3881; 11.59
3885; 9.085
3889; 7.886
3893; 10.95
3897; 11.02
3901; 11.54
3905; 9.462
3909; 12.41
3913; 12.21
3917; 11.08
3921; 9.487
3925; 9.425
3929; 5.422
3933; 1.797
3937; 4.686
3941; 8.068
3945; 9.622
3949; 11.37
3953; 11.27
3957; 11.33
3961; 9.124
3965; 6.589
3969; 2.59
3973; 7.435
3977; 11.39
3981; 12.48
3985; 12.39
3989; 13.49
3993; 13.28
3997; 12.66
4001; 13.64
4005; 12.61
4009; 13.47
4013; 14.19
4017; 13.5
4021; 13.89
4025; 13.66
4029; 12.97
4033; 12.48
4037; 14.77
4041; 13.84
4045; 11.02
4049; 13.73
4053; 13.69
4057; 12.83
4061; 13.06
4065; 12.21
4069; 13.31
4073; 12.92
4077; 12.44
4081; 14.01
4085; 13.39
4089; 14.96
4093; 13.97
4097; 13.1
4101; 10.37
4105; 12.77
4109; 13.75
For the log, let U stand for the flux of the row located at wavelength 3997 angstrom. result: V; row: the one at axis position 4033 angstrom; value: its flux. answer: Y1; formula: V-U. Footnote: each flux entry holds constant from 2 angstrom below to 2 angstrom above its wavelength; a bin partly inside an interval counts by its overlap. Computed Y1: 0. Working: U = 12.66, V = 12.48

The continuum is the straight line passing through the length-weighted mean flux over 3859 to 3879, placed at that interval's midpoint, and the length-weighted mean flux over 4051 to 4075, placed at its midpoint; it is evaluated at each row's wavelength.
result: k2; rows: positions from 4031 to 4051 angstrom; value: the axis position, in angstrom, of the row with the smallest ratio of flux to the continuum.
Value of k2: 4045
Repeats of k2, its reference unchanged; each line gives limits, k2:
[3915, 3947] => 3933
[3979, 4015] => 4005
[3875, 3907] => 3889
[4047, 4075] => 4065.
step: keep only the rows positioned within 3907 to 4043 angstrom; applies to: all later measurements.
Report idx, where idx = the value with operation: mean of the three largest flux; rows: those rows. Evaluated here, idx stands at 14.3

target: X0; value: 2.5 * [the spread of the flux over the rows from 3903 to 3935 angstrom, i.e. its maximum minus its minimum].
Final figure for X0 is 27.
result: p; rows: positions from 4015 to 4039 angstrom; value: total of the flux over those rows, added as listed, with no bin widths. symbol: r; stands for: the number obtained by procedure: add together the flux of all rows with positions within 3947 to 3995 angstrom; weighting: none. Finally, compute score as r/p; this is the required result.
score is 1.5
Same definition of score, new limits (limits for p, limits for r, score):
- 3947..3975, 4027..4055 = 1.5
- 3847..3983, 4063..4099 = 0.4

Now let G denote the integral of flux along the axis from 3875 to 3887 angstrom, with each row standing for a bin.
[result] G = 126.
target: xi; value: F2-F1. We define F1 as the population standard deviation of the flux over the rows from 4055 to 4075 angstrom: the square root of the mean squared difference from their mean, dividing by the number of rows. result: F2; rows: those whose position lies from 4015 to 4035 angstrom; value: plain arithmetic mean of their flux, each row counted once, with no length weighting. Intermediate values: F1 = 0.4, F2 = 13.3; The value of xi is 12.9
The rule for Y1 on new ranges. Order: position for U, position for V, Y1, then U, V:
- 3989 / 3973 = -6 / 13.49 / 7.435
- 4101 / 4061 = 3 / 10.37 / 13.06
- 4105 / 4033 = 0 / 12.77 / 12.48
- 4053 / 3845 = -2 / 13.69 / 11.68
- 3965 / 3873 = 3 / 6.589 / 9.52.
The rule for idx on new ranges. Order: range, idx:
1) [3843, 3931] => 12.5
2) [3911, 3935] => 10.9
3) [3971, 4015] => 13.8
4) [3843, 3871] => 12.3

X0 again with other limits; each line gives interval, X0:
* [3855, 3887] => 9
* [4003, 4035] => 4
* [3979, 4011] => 3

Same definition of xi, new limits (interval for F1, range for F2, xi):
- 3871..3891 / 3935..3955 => 7.7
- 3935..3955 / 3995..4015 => 10.8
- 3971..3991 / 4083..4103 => 11.0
